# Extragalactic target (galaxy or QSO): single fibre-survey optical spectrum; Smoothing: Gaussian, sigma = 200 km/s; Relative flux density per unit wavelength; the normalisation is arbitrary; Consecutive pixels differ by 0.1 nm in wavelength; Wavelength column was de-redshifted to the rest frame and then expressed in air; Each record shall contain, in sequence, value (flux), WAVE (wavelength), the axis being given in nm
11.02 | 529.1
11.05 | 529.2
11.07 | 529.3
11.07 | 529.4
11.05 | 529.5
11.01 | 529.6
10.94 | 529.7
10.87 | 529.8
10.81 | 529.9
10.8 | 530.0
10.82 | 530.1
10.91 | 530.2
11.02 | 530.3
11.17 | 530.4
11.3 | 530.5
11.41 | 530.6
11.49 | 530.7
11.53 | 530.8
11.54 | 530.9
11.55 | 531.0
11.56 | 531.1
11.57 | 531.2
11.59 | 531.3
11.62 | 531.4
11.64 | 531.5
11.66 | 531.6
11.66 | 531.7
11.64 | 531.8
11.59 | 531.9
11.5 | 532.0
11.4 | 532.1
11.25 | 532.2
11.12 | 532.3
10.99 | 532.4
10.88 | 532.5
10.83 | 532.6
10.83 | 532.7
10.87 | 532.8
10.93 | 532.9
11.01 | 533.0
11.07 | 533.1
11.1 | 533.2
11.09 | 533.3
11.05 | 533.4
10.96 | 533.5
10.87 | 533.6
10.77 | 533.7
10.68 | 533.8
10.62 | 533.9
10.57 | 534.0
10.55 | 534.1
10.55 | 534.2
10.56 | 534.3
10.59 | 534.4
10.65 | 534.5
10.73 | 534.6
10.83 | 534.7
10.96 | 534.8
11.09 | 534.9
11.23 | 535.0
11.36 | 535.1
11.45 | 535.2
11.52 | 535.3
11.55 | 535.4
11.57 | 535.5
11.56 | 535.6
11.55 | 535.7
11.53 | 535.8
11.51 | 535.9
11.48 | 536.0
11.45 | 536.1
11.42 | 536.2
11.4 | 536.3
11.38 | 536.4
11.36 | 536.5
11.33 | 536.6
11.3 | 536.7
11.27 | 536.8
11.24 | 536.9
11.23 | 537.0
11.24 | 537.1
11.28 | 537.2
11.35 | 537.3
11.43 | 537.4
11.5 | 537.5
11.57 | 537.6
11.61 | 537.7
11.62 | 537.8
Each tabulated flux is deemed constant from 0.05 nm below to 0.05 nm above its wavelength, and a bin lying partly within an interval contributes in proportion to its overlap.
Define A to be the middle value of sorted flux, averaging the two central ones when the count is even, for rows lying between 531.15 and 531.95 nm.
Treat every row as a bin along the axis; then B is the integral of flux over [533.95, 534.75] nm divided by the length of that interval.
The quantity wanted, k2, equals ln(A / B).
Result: 0.09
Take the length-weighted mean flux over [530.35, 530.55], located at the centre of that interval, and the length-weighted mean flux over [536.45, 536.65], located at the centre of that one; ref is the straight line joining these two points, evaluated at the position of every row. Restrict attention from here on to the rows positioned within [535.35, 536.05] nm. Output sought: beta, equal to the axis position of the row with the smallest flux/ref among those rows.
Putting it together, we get 536.0 nm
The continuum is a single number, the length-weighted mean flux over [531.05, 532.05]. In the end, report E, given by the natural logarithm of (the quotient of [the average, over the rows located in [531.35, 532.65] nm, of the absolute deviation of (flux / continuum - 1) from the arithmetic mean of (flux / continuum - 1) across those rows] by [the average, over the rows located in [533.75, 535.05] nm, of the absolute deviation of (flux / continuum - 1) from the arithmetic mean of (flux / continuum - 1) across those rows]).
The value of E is 0.4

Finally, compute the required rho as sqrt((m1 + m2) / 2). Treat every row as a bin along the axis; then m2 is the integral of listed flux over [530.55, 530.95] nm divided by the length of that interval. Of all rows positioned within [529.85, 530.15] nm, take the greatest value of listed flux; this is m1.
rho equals 3.34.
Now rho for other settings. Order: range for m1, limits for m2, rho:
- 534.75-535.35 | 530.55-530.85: 3.39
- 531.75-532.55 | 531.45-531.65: 3.41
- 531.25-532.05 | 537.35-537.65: 3.40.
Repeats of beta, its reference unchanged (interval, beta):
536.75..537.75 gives 537.0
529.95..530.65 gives 530.0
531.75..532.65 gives 532.6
